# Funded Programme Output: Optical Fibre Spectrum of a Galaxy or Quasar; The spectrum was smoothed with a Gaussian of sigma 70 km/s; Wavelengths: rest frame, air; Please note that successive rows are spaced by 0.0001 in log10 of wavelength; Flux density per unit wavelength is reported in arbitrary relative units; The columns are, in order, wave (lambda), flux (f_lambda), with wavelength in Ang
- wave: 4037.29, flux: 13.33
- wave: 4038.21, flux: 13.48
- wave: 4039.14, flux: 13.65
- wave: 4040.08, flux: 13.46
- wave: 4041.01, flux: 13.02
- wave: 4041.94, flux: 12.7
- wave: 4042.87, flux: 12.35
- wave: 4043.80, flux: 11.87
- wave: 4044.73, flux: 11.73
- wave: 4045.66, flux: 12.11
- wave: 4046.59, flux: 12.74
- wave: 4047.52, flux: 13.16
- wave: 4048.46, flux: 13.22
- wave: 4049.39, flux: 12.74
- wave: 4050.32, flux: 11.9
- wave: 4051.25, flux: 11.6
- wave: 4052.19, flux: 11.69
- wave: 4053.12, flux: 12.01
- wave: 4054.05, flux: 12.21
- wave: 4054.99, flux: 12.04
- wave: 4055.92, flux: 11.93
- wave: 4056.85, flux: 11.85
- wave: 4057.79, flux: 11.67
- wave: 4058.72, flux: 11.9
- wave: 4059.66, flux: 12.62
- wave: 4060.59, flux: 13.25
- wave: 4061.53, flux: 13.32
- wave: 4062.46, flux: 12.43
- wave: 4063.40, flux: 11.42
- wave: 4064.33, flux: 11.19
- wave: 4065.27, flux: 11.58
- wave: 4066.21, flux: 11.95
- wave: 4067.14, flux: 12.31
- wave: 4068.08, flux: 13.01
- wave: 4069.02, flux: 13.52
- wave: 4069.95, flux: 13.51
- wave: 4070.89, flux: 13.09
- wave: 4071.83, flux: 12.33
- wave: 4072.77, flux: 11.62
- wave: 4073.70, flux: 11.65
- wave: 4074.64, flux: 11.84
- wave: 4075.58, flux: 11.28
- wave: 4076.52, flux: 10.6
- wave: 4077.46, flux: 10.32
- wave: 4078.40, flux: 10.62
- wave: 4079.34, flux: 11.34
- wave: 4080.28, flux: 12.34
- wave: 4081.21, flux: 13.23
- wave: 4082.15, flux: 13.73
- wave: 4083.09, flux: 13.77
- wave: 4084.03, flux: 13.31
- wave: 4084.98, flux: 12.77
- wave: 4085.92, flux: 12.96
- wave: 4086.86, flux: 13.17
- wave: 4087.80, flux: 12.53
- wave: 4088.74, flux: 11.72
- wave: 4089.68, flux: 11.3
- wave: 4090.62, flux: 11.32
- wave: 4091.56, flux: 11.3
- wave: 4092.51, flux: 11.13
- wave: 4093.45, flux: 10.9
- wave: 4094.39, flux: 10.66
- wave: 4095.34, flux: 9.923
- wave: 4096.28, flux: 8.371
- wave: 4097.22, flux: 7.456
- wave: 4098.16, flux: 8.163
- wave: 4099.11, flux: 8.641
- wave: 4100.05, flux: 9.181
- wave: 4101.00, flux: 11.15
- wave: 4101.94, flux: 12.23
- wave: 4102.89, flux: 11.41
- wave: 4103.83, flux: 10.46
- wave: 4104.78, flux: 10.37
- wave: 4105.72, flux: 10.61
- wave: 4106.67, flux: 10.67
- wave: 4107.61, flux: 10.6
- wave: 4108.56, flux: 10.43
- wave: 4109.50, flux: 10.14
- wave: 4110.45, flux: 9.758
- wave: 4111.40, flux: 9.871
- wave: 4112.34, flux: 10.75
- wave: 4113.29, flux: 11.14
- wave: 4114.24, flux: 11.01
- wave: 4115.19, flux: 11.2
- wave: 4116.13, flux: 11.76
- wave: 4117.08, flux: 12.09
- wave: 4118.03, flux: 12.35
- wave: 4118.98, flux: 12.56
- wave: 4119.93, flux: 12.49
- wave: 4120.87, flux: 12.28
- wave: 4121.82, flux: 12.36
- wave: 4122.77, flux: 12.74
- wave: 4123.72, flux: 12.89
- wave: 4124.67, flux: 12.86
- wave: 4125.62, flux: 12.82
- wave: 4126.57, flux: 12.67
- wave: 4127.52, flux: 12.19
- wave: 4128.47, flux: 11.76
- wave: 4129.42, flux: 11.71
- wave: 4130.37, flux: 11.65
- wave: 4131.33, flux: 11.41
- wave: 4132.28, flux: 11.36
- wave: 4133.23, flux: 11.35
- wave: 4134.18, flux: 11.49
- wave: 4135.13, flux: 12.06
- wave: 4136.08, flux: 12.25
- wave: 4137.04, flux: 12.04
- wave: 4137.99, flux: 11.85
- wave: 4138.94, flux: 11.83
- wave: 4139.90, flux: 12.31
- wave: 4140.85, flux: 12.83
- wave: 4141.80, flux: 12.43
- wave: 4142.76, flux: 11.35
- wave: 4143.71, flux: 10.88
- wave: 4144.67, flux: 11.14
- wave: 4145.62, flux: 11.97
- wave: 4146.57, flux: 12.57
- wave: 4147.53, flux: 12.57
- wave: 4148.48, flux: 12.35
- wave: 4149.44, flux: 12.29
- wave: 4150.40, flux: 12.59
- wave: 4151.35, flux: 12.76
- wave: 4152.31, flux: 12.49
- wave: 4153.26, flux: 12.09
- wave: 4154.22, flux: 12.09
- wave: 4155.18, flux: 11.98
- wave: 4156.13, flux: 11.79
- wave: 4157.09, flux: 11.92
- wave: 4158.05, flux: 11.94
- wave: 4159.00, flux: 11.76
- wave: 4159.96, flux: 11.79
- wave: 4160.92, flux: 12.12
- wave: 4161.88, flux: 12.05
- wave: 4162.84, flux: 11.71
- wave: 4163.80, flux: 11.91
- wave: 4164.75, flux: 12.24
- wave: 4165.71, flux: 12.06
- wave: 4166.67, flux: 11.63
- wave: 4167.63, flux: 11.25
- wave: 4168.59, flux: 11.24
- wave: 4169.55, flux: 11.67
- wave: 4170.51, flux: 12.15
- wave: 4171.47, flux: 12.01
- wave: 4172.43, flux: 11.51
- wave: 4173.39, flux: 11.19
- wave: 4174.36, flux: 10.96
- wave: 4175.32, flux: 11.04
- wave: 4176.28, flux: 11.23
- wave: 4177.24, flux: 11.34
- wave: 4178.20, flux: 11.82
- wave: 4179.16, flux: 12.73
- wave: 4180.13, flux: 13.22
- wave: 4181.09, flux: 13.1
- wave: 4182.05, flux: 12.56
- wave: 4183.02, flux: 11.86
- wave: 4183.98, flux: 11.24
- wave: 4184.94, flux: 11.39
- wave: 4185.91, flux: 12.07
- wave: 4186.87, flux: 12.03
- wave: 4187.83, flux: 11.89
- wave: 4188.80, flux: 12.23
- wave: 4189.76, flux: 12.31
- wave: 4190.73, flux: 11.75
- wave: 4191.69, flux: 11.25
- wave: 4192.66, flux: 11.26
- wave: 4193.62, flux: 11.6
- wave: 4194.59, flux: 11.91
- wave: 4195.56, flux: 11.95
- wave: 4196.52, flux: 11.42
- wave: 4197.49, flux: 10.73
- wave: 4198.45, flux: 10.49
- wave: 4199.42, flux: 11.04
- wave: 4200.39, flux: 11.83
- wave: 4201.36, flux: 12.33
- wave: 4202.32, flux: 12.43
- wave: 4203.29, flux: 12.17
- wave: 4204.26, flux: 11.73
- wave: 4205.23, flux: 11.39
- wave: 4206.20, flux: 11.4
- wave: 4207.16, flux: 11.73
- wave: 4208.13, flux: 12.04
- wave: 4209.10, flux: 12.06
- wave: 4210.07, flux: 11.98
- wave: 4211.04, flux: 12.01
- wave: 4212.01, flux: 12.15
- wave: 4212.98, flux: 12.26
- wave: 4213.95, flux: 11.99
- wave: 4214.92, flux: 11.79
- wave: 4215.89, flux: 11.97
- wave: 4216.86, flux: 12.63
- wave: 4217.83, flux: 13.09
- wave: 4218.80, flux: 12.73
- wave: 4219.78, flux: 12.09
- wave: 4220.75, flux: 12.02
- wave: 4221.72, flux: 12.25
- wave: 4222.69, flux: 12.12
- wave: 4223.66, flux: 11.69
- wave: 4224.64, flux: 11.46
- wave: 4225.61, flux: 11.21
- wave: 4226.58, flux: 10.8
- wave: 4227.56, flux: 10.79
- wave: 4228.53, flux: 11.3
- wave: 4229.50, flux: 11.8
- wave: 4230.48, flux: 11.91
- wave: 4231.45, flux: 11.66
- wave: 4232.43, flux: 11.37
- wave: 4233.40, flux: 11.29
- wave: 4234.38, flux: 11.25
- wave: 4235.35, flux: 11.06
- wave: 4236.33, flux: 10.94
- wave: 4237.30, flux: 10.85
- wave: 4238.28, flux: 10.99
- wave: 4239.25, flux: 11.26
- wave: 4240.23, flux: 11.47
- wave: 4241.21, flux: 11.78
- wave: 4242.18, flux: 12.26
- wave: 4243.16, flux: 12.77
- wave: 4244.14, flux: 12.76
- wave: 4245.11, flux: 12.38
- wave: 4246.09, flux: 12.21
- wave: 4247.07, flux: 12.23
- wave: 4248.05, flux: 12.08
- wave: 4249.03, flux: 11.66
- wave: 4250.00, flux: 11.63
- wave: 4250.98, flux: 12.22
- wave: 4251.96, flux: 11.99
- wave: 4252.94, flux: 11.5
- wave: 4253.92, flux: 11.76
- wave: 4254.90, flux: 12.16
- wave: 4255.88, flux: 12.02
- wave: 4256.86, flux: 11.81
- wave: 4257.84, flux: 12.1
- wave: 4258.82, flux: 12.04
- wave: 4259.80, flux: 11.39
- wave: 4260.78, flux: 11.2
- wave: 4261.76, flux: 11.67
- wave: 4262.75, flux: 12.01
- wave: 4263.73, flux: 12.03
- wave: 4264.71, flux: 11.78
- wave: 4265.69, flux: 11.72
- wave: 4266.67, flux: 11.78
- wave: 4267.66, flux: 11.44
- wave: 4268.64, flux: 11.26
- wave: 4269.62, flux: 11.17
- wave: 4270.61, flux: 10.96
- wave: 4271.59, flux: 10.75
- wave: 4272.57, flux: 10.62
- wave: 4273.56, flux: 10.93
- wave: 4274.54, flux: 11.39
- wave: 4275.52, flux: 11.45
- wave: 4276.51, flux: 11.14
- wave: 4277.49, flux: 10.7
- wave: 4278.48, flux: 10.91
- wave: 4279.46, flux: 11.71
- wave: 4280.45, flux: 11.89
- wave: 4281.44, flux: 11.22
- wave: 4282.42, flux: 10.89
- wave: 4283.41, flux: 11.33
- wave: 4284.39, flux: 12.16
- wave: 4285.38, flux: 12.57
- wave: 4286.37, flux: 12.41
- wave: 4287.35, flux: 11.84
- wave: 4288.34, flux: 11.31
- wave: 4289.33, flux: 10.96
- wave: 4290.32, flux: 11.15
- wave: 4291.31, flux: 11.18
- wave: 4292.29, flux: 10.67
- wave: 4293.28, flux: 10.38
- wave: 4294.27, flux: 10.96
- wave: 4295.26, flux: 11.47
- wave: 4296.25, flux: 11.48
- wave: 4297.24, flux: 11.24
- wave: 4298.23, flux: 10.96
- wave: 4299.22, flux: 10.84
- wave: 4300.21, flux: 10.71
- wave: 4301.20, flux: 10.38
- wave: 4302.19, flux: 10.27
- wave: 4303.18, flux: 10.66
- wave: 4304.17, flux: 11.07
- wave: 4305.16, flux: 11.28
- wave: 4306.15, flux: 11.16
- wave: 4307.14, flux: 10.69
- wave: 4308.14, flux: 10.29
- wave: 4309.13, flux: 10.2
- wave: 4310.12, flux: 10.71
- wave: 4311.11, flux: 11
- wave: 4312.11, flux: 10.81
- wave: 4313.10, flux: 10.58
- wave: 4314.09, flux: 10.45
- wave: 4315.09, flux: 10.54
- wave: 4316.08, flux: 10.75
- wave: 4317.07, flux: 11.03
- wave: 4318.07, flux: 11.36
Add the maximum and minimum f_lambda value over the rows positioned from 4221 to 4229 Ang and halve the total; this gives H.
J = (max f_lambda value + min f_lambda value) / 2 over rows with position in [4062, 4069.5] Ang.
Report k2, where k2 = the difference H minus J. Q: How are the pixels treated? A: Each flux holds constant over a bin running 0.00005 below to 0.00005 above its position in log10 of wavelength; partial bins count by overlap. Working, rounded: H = 11.5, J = 12.4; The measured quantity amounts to -0.8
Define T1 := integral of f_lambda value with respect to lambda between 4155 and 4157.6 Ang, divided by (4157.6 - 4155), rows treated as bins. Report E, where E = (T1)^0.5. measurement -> 3.45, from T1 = 11.9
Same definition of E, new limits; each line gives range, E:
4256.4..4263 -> 3.42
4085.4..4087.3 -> 3.61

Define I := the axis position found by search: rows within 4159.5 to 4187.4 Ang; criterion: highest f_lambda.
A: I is 4180.13 Ang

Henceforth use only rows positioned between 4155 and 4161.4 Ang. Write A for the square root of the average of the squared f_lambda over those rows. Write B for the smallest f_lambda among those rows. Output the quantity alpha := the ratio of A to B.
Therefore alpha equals 1.01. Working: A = 11.9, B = 11.76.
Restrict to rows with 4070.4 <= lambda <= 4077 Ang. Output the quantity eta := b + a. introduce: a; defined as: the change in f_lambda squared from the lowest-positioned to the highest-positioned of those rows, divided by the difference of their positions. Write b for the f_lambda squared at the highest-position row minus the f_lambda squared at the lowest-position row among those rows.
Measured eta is -69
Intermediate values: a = -10.5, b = -59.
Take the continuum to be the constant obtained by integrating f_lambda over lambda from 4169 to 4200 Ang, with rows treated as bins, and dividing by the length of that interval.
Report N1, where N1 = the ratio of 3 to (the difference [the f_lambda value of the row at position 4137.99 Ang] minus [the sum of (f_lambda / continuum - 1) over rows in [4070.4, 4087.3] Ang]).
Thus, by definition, 0.27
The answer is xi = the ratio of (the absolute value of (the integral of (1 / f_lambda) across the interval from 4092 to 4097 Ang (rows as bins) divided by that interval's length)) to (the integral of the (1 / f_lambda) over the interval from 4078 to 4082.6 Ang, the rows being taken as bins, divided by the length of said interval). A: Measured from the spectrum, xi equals 1.22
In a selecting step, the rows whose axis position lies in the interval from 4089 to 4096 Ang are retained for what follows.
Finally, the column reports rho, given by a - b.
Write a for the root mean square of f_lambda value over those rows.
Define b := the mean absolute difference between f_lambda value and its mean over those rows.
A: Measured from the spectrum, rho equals 10.6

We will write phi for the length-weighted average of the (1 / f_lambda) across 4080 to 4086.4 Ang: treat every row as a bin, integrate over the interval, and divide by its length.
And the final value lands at 0.076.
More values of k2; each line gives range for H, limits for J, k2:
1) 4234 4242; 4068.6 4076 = -1.1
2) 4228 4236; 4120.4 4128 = -1.1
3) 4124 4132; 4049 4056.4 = 0.0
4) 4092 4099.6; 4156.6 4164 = -2.6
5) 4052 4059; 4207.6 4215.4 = -0.1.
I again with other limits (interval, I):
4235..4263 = 4243.16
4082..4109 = 4083.09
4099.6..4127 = 4123.72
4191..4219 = 4217.83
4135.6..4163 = 4140.85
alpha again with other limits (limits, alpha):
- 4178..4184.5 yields 1.10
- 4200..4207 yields 1.05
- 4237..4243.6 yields 1.07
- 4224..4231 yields 1.05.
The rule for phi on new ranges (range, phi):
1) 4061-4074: 0.081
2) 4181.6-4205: 0.085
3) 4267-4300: 0.089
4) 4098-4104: 0.099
